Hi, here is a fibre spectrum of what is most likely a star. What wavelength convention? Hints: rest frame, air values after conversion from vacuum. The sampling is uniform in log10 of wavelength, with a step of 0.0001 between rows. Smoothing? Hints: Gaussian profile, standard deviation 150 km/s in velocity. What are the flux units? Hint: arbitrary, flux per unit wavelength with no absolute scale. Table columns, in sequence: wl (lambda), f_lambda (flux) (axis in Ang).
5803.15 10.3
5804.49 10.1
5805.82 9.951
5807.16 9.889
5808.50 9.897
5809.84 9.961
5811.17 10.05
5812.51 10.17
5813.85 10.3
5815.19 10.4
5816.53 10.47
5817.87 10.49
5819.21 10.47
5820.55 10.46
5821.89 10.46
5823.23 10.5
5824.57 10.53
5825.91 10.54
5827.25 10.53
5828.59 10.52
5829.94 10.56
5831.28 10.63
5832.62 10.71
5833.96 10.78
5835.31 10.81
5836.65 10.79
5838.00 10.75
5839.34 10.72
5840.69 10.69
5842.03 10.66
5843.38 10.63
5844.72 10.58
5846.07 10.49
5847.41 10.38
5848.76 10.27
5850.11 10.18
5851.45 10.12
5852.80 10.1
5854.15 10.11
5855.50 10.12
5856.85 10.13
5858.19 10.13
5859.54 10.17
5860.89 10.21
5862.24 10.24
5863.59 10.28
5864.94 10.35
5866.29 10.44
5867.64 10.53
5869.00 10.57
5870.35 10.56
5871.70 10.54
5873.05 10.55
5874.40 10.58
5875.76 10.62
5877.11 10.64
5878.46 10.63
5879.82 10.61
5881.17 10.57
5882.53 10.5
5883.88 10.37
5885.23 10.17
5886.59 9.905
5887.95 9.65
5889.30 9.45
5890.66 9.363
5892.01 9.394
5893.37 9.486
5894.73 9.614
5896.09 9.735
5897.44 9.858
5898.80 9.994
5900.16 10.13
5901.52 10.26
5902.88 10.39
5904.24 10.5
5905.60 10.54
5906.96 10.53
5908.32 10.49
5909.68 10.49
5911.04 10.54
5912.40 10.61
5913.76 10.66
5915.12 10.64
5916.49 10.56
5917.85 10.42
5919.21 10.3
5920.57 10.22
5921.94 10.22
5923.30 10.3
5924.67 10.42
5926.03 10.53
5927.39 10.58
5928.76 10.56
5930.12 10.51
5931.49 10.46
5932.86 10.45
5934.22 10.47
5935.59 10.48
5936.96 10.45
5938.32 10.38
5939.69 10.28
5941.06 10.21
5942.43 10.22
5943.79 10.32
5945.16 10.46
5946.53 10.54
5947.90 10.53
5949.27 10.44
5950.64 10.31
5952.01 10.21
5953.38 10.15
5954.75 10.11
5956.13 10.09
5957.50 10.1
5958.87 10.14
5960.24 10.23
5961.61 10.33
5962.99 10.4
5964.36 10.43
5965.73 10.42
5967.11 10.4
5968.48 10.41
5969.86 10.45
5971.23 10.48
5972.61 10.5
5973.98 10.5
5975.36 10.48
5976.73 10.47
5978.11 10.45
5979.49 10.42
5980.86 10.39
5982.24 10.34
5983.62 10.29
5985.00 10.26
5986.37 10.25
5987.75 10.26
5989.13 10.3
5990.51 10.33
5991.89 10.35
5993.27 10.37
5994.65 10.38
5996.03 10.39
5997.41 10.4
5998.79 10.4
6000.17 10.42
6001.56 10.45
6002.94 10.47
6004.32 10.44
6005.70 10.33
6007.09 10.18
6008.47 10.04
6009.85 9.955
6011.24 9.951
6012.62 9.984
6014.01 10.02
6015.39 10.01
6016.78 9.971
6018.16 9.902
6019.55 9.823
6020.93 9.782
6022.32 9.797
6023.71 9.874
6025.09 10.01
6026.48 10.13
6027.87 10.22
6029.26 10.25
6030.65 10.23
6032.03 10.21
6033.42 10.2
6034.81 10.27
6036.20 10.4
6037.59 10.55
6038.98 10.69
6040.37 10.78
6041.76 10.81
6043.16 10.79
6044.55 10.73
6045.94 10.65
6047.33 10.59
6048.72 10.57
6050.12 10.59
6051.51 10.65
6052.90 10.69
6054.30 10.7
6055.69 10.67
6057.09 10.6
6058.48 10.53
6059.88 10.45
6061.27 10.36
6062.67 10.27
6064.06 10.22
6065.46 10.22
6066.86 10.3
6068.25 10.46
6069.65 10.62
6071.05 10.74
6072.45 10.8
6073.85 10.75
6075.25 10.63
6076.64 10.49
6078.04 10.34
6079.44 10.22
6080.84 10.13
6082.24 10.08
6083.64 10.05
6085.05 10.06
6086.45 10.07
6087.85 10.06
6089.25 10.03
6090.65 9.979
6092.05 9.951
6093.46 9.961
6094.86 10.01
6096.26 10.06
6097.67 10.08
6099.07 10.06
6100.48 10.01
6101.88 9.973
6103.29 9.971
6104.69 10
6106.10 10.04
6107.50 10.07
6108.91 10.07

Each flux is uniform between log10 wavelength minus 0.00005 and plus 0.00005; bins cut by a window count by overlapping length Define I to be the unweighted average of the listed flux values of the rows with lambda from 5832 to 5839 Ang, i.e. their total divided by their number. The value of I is 10.8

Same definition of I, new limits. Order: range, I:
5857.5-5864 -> 10.2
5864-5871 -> 10.5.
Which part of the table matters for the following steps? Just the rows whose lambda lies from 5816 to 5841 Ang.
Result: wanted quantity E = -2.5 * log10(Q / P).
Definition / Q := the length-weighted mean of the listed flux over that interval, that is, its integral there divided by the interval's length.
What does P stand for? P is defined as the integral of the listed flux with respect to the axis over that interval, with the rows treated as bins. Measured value 3.49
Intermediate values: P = 265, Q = 10.6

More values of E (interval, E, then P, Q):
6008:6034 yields 3.54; 261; 10.0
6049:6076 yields 3.58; 285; 10.5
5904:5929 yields 3.49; 262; 10.5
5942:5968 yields 3.54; 268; 10.3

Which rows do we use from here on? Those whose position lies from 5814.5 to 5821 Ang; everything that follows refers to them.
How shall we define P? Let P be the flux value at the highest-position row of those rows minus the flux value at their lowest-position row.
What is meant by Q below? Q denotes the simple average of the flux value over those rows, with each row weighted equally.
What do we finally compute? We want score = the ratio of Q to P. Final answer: 174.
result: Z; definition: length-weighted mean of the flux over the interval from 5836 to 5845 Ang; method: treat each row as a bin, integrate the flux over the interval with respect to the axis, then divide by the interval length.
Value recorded 10.7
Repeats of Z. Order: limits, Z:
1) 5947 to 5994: 10.3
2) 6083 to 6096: 10.0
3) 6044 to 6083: 10.5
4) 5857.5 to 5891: 10.3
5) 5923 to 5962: 10.4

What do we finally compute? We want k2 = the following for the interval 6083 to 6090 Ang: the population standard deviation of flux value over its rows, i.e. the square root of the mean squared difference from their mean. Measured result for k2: 0.014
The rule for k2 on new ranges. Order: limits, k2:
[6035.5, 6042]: 0.153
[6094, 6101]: 0.029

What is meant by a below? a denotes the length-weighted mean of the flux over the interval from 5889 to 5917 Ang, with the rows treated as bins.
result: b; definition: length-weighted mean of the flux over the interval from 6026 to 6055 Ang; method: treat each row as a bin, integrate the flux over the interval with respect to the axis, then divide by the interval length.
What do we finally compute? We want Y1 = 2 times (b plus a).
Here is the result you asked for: 41.3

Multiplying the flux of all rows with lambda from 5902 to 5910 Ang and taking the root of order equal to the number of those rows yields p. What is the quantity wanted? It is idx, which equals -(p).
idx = -10.5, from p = 10.5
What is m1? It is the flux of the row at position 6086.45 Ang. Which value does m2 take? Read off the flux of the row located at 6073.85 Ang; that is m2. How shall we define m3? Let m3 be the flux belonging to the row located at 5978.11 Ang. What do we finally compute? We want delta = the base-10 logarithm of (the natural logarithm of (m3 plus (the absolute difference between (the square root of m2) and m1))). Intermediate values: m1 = 10.07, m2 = 10.75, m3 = 10.45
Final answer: 0.4544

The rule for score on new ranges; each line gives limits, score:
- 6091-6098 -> 78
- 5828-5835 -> 41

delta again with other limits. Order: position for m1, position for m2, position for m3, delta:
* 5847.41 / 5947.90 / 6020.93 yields 0.4515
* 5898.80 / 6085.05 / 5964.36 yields 0.4545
